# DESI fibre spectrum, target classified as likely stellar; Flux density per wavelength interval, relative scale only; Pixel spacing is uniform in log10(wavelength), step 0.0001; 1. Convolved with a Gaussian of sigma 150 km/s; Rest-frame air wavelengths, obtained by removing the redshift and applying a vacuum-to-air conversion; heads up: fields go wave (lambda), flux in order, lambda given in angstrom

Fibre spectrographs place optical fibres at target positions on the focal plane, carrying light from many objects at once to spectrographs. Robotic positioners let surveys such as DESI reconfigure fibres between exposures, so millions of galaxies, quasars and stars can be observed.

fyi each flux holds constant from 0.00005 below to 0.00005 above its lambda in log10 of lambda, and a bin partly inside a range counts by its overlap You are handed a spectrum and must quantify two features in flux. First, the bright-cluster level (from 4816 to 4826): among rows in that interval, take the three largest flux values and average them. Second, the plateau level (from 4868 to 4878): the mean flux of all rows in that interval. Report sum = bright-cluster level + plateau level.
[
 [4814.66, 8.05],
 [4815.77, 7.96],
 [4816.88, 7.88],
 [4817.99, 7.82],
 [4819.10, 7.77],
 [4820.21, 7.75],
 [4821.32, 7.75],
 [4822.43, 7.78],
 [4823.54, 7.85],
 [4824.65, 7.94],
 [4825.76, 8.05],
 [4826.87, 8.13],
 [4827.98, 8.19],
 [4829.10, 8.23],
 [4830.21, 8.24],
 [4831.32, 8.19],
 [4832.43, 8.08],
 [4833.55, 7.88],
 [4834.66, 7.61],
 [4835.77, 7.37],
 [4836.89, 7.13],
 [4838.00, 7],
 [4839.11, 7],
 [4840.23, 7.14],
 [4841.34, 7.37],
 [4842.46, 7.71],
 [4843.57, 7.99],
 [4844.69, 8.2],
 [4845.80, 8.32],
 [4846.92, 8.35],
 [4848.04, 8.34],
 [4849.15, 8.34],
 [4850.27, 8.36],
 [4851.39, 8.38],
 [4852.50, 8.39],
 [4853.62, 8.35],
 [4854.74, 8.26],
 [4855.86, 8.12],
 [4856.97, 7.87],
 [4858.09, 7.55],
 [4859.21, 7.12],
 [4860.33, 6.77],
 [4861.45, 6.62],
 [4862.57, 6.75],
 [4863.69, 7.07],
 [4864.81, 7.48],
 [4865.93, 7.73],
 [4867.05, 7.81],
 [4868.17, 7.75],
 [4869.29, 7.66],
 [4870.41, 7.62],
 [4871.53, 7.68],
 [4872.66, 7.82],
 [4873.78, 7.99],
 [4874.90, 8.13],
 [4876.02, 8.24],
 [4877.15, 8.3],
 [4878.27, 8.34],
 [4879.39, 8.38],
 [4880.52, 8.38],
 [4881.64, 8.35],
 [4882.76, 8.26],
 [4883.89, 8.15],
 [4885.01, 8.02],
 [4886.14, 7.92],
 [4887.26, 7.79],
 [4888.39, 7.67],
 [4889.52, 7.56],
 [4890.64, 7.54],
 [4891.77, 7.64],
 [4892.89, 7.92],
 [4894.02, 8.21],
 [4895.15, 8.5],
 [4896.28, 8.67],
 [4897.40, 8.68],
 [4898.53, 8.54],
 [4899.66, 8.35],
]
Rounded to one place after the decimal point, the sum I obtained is 15.9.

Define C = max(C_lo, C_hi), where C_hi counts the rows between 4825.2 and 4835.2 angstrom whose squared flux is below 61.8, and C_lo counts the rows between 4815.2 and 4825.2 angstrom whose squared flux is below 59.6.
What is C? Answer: 1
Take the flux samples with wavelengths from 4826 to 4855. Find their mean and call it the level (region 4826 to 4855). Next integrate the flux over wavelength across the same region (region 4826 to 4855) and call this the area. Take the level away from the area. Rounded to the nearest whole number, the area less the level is 222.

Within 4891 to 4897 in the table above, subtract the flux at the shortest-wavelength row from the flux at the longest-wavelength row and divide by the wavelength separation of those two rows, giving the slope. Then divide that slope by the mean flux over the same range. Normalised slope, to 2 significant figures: 0.028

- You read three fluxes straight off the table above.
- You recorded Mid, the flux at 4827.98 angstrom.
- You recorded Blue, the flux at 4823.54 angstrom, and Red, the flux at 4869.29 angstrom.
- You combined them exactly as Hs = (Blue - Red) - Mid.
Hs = -8.0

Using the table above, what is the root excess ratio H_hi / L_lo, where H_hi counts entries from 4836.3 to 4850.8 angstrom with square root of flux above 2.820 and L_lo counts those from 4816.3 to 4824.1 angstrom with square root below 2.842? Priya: 1.0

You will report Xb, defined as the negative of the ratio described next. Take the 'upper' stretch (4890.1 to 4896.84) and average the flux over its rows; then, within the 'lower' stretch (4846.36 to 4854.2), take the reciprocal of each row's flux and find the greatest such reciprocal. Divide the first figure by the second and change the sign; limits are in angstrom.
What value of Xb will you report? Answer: -67.4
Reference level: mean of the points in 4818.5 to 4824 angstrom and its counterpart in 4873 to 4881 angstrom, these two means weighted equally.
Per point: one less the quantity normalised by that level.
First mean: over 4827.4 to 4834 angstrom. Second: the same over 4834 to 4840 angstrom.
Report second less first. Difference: 0.114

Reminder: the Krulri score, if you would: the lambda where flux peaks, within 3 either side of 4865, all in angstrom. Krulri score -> 4867.05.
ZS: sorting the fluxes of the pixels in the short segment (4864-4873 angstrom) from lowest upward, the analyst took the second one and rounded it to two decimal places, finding 7.62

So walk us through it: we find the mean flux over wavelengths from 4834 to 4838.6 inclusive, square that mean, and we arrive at 53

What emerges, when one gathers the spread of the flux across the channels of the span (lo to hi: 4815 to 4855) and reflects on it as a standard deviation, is 0.41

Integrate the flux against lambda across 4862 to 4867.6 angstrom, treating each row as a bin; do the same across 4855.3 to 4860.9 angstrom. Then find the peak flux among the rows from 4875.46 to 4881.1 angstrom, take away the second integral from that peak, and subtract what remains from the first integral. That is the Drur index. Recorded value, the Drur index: 75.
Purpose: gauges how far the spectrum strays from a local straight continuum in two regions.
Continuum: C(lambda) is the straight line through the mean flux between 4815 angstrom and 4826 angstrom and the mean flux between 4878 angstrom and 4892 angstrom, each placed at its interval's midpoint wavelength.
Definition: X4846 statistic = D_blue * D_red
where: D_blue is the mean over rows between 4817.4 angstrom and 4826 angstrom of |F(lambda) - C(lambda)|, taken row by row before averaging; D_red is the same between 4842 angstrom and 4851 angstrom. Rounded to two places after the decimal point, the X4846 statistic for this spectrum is 0.03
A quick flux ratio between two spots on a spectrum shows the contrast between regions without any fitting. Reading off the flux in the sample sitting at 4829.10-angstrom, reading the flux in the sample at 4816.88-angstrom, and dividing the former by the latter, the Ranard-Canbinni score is 1.04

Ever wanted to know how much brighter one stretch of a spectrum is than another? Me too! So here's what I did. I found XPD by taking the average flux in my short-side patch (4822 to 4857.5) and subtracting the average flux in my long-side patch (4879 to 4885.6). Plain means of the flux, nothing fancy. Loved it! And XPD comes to -0.3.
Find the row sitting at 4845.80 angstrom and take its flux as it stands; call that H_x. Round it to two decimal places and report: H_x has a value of 8.32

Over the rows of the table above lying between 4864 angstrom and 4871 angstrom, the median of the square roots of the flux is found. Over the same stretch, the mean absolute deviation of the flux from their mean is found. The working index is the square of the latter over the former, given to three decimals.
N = 0.003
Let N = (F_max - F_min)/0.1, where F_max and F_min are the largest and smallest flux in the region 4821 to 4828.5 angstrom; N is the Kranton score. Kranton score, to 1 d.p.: 4.4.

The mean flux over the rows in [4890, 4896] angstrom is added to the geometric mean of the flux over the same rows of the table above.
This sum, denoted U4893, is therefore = 15.9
